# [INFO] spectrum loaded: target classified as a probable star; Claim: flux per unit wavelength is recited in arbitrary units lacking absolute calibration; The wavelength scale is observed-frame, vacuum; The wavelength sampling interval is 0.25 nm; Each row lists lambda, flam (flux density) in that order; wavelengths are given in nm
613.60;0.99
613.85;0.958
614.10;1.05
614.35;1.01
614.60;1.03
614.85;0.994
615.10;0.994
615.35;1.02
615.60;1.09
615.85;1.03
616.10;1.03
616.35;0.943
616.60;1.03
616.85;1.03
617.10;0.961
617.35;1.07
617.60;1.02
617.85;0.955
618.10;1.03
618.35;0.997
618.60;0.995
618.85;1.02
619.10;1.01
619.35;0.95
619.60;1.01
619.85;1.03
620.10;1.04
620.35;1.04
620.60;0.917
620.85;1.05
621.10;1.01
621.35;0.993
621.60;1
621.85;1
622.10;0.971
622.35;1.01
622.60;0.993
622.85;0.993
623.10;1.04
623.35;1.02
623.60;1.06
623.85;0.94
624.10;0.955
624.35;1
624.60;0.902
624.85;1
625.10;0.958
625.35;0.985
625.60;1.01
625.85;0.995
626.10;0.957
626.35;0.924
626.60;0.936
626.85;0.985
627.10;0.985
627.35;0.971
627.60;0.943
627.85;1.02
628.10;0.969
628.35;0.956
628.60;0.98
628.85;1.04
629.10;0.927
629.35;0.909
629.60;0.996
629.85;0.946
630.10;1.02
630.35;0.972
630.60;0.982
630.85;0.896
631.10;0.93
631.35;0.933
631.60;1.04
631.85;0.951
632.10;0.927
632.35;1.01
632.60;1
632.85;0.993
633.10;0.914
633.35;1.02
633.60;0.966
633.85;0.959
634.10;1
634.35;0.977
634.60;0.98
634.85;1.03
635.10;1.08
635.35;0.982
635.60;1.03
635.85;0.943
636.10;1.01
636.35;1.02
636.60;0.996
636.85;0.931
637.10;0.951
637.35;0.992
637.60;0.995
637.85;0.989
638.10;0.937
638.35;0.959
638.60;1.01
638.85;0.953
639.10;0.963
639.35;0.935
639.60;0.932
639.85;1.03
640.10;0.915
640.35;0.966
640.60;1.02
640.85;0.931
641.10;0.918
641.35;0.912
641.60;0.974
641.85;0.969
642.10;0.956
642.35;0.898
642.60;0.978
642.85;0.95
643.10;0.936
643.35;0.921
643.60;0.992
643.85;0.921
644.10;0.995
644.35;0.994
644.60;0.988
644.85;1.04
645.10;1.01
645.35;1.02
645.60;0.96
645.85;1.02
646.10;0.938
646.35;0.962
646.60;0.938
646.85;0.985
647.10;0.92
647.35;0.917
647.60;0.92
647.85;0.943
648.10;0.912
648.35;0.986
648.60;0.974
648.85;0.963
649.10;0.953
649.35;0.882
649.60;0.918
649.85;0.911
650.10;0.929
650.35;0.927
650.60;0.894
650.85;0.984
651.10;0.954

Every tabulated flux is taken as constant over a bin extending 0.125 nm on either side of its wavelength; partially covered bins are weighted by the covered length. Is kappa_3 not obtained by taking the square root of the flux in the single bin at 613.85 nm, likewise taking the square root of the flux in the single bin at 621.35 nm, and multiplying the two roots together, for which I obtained 0.98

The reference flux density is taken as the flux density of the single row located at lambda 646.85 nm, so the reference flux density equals 0.985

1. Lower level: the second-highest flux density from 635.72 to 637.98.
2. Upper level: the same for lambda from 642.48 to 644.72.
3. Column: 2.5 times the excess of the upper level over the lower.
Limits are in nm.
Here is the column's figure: -0.04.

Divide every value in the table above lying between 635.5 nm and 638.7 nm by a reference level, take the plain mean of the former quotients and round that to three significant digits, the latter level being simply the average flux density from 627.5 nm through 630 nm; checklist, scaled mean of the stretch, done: 1.01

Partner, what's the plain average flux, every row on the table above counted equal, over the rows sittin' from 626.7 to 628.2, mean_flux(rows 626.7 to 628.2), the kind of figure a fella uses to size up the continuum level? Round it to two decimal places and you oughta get 0.98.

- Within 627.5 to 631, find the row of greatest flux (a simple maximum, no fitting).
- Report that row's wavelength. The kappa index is 628.85 nm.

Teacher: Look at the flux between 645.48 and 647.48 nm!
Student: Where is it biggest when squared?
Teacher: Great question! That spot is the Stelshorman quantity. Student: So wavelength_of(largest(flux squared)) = 645.85 nm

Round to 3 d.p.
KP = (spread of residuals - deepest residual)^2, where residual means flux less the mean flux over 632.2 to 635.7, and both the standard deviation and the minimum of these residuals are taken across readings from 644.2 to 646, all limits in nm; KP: 0.004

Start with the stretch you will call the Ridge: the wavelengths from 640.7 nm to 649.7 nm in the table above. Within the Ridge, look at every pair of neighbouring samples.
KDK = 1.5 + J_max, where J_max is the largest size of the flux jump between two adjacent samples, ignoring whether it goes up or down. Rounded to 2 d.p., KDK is 1.58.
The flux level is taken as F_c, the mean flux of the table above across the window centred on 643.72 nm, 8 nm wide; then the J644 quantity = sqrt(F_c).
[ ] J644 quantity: 0.981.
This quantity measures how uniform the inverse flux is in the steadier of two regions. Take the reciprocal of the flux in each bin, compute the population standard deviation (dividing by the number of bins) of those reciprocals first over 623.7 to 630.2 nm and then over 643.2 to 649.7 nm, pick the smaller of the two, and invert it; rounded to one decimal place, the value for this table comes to 26.8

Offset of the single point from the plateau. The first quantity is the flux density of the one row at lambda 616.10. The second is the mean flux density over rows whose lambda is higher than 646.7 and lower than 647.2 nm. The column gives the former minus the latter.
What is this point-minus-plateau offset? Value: 0.08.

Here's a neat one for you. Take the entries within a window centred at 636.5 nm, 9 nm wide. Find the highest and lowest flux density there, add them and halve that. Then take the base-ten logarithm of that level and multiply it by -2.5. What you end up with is 0.003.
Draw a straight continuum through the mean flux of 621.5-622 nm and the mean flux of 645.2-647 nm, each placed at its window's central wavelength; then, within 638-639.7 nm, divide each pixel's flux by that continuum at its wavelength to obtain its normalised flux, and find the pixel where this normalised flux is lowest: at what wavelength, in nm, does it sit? 639.60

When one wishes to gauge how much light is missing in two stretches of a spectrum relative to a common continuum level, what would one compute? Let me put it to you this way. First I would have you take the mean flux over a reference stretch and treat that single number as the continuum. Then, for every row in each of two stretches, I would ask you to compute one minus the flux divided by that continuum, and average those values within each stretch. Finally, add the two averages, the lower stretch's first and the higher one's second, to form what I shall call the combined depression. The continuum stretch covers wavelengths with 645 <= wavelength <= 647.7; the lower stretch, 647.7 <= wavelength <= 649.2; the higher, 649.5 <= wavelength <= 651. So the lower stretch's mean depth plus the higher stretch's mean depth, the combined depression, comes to 0.045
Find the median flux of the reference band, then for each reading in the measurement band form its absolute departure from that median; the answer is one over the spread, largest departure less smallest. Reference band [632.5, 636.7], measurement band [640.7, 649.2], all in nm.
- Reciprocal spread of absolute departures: 10.3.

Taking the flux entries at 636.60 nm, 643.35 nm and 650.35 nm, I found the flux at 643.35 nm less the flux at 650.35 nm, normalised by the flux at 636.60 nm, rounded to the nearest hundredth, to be -0.01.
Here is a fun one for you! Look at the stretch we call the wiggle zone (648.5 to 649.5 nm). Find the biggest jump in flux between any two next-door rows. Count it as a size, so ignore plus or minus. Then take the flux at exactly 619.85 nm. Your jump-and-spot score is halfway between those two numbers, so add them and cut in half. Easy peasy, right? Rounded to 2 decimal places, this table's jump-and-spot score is 0.55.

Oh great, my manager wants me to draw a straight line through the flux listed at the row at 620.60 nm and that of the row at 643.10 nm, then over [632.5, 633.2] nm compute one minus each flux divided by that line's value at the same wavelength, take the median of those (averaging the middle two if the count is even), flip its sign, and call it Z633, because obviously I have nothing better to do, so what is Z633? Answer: 0.071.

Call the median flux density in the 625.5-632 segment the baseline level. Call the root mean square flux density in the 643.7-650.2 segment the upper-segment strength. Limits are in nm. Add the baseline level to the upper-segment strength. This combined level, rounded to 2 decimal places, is 1.93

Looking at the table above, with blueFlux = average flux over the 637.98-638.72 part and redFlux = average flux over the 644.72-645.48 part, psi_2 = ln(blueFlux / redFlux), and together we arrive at -0.05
